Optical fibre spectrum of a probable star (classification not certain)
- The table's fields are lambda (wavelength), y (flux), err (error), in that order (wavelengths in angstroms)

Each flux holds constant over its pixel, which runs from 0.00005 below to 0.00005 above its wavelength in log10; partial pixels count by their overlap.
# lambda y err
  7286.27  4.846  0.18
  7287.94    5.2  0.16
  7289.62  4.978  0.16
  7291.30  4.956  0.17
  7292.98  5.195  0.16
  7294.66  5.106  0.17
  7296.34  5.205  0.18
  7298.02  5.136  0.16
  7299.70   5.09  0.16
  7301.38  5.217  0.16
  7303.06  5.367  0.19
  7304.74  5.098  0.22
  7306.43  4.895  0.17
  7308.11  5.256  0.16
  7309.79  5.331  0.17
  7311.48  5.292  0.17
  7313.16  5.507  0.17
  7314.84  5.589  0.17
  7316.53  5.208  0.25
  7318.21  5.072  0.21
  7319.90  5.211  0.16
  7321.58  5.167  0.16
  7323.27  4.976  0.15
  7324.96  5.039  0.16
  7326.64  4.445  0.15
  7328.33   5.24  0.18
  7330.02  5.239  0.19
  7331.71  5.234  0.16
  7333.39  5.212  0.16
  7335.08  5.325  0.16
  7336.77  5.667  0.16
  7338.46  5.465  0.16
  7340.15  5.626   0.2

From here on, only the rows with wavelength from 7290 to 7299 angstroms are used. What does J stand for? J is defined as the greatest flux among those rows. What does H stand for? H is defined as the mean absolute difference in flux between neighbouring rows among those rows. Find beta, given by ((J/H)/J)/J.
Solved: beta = 1.55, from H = 0.12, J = 5.205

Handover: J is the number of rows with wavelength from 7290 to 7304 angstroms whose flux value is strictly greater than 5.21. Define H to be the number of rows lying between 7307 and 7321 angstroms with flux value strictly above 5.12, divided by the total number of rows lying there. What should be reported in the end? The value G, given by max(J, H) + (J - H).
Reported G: 3.1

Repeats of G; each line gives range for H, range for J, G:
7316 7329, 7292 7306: 3.5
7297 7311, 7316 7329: 3.4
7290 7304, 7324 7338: 11.4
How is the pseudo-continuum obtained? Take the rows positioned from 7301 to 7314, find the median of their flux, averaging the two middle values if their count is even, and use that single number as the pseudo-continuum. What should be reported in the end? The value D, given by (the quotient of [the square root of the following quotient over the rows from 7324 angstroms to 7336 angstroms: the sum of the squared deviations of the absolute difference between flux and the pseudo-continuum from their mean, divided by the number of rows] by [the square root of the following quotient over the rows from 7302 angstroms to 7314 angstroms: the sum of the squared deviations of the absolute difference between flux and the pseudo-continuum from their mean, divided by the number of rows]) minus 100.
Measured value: -97.8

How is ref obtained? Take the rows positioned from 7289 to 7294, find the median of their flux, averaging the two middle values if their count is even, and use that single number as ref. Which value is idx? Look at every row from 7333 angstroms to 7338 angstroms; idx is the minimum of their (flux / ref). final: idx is 1.05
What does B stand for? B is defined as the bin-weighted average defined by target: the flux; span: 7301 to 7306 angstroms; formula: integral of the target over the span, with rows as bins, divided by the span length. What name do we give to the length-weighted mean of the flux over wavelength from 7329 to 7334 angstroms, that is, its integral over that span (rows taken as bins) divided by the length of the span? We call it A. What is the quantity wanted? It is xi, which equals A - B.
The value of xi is 0.04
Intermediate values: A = 5.23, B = 5.20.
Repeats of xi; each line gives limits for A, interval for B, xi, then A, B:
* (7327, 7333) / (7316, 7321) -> 0.01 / 5.17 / 5.17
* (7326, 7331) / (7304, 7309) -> -0.09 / 5.00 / 5.08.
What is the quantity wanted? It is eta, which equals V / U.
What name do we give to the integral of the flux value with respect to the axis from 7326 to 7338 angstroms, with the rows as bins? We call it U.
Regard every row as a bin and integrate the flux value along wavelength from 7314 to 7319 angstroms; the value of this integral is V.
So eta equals 0.4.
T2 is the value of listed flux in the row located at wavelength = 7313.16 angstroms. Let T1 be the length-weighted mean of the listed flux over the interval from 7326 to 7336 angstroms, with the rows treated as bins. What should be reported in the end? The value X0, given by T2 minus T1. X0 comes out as 0.37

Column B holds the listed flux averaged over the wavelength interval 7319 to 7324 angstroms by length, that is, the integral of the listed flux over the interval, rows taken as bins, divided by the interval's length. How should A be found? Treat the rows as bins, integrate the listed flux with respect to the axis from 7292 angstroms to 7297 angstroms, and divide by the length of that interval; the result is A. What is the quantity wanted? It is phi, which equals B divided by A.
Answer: 0.992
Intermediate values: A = 5.16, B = 5.12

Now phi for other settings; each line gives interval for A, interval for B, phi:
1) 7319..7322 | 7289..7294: 0.972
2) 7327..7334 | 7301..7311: 1.003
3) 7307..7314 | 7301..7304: 0.994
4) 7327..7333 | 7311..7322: 1.025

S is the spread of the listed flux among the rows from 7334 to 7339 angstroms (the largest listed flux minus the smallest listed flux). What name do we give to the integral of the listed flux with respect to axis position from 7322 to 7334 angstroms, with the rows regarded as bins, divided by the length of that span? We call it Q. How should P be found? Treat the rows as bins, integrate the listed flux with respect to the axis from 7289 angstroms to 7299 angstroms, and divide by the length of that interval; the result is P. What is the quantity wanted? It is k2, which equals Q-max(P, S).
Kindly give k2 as -0.04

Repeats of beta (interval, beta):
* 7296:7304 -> 1.90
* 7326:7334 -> 0.93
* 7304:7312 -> 1.11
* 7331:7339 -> 1.04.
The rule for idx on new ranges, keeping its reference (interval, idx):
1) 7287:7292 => 1.00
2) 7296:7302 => 1.02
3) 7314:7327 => 0.89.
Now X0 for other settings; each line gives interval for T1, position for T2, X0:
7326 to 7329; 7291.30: 0.11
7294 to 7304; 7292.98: 0.01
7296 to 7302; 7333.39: 0.05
